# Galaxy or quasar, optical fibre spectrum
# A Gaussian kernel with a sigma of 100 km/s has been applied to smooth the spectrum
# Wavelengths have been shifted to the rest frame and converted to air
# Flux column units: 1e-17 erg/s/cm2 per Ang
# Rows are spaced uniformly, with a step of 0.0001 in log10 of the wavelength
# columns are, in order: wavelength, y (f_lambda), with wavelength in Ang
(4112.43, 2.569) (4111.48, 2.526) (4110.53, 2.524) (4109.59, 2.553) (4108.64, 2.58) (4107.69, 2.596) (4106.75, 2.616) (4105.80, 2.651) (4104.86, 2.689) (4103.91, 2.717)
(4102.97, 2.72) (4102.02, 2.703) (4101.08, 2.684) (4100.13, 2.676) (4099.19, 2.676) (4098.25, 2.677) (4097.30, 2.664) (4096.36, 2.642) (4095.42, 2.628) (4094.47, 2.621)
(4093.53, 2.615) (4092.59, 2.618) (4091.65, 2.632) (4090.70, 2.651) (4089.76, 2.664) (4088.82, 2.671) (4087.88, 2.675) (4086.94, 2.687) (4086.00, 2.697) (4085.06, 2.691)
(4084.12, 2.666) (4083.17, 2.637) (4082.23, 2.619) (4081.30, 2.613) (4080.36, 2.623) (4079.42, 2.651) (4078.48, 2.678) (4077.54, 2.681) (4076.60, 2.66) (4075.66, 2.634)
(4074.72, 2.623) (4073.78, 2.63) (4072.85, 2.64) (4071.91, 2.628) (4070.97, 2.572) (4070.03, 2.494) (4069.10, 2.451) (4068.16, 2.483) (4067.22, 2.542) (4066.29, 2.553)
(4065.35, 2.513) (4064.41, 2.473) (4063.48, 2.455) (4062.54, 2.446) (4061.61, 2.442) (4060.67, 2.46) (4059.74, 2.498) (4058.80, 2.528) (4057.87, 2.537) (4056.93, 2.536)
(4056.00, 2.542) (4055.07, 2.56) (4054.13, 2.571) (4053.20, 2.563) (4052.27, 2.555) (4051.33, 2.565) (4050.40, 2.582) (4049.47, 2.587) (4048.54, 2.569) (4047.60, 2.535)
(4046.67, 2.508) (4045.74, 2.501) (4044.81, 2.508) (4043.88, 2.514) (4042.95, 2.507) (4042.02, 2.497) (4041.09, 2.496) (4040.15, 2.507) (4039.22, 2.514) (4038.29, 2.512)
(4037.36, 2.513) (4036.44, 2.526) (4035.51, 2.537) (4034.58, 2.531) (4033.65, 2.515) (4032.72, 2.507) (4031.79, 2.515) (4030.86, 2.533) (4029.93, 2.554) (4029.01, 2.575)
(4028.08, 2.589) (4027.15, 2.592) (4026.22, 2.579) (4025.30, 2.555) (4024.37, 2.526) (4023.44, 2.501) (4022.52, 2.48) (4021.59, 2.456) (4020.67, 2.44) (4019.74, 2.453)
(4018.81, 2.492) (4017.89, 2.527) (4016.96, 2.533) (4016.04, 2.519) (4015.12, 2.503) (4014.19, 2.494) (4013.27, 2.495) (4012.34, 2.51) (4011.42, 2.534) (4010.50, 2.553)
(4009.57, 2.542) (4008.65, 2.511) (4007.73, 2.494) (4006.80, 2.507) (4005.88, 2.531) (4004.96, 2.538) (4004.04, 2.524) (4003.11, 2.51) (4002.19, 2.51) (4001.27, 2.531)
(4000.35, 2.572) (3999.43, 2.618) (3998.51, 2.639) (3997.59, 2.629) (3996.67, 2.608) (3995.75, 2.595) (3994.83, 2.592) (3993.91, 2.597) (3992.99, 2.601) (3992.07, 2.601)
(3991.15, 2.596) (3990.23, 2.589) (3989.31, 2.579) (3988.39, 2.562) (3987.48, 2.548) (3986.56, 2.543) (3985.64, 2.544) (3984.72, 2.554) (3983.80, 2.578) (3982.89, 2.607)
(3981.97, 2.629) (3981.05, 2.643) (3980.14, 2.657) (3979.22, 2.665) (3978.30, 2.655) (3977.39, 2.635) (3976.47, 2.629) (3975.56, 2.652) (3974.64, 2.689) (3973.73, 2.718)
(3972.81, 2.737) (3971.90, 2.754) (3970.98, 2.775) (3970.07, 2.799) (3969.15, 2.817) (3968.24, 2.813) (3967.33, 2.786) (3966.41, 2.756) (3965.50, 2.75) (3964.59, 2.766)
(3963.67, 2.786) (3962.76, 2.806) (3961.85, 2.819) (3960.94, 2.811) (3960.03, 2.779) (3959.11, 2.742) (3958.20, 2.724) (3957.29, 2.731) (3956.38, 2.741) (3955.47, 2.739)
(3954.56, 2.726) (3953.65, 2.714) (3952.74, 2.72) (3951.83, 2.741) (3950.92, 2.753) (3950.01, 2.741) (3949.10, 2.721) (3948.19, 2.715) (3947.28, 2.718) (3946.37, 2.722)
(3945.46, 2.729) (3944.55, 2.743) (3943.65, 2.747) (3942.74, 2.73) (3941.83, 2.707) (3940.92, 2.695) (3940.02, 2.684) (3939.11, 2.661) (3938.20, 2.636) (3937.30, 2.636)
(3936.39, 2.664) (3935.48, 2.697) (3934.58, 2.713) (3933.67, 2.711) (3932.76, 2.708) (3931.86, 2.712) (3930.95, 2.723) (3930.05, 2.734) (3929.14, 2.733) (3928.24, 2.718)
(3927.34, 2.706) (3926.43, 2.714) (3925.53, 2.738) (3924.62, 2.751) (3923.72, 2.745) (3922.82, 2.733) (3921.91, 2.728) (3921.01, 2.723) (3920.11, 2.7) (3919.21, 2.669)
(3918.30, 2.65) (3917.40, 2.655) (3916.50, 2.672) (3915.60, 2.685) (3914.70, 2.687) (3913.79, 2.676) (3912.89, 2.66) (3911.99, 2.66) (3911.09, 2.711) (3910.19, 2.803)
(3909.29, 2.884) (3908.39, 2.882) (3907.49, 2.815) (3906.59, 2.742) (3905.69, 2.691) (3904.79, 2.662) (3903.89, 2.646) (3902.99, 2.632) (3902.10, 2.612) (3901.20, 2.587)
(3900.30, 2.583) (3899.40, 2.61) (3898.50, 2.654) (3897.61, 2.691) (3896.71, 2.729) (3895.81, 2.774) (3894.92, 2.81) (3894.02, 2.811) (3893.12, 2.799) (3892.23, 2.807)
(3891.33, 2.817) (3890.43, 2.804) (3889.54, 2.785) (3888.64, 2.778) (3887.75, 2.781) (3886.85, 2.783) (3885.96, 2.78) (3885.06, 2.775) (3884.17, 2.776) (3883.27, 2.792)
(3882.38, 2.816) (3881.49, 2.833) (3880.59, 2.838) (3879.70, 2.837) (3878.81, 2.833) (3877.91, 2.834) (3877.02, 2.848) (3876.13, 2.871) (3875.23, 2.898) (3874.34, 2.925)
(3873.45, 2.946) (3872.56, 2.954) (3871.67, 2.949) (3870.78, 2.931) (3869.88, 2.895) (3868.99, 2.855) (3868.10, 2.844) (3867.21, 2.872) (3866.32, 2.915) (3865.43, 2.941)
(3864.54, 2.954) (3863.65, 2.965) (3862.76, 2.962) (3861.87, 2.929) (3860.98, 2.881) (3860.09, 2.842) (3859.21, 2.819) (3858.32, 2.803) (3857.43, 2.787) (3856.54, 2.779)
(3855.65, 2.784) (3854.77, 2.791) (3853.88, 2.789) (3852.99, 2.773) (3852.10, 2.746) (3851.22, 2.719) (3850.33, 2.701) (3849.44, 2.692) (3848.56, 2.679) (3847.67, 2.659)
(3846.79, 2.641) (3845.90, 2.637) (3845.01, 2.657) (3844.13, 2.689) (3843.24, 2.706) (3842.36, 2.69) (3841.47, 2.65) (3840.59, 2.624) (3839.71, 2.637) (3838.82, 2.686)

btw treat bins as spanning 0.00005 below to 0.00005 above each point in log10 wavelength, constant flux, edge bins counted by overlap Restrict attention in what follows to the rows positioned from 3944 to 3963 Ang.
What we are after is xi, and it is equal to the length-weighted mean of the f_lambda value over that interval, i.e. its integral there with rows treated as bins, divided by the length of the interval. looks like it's 2.74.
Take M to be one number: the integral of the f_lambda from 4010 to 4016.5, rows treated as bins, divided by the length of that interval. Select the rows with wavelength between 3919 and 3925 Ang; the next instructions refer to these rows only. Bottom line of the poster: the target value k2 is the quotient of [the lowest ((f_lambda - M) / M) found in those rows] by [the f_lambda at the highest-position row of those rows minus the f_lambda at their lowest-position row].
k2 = 0.7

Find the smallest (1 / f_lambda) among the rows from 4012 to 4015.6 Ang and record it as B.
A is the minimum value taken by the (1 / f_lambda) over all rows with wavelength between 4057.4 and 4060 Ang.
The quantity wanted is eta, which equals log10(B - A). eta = -2.37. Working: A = 0.394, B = 0.398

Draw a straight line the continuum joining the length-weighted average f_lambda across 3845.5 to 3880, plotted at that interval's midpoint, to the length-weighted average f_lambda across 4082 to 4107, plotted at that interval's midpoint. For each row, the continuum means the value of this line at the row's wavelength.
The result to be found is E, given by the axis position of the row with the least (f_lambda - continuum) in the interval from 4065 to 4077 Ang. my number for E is 4069.10 Ang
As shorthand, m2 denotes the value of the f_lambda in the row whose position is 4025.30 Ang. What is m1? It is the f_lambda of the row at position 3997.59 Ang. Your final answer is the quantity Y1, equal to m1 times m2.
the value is 6.7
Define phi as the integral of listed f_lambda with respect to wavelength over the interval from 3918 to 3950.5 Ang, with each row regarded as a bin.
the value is 88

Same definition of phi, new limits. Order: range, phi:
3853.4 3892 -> 110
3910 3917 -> 19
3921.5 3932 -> 29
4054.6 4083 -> 73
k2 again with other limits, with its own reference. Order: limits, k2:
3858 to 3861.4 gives 1.5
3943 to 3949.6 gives -3.0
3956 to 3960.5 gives 2.2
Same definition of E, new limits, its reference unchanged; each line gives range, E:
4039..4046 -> 4041.09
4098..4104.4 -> 4099.19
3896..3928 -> 3900.30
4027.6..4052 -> 4041.09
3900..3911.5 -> 3900.30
